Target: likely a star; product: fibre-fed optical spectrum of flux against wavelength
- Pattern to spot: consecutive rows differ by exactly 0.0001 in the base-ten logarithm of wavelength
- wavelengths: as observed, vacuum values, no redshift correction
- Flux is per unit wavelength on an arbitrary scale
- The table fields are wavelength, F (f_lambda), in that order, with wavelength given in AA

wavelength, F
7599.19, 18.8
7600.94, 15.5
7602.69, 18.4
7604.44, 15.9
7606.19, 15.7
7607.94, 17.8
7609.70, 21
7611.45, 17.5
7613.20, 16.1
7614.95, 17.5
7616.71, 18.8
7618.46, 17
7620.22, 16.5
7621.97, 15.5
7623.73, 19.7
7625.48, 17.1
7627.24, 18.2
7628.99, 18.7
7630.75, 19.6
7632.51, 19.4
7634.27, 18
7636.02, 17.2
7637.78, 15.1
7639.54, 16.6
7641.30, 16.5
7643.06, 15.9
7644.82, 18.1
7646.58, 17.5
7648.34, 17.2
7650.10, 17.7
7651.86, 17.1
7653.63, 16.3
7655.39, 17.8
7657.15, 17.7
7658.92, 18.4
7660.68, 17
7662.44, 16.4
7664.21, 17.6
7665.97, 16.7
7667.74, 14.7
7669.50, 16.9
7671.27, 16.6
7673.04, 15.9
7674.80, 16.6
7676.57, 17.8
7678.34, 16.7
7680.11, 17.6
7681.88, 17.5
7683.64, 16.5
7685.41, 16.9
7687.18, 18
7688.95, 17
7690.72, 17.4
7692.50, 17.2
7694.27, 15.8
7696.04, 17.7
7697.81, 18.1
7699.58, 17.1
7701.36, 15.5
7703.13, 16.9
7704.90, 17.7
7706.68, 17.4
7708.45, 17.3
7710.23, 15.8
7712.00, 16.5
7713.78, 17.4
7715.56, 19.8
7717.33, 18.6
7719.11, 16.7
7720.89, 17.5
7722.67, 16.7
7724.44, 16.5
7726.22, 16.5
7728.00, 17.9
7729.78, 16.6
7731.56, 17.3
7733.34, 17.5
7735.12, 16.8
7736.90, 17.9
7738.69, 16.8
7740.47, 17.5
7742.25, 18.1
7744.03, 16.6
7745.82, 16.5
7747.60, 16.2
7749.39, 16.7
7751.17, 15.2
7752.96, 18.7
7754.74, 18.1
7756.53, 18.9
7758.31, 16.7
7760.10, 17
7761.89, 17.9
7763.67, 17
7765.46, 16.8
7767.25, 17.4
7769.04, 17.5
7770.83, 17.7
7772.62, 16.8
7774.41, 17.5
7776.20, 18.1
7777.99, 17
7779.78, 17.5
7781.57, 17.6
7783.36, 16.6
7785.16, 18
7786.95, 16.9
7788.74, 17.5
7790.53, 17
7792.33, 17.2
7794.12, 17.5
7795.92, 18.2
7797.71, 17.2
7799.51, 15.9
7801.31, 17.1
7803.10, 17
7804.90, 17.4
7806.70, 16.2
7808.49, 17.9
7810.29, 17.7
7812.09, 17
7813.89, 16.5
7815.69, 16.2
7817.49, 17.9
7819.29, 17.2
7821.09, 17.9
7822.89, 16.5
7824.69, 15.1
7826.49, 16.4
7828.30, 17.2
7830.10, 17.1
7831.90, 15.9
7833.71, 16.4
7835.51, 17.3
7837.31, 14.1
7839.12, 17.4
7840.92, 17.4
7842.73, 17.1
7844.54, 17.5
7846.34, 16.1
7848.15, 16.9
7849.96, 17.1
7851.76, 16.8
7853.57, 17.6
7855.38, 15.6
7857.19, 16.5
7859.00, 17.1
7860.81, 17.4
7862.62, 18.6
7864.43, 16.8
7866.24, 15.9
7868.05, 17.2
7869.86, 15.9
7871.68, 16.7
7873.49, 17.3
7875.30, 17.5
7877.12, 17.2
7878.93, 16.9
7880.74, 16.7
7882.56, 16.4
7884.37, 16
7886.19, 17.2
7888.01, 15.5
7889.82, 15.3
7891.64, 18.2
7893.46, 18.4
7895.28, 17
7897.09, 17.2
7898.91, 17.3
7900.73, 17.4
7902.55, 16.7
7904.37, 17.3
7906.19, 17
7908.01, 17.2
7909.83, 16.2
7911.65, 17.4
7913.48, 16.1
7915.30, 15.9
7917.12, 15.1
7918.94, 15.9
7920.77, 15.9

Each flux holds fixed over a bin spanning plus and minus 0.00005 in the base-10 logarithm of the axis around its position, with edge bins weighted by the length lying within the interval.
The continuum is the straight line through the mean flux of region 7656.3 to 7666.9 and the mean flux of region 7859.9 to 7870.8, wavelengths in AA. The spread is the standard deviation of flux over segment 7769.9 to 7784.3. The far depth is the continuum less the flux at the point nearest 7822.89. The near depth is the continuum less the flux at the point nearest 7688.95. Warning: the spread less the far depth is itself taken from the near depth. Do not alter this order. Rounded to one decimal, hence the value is 0.3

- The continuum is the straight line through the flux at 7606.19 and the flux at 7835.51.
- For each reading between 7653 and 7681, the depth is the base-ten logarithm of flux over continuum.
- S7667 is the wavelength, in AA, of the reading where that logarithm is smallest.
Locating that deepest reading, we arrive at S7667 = 7667.74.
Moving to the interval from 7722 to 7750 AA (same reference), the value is 7747.60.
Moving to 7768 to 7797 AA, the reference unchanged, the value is 7783.36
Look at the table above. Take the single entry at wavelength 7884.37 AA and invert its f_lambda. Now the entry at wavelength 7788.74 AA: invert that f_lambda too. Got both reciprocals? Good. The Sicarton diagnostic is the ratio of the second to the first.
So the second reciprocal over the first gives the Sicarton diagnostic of 0.91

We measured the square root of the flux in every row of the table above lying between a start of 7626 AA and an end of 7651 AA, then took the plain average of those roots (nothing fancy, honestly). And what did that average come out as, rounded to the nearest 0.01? 4.19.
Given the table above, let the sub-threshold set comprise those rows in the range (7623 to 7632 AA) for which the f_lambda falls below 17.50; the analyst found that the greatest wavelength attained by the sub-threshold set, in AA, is 7625.48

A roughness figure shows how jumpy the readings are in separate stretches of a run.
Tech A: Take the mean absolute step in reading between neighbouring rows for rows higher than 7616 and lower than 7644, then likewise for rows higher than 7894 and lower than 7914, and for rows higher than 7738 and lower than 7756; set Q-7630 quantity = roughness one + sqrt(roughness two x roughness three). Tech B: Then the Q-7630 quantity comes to 2.1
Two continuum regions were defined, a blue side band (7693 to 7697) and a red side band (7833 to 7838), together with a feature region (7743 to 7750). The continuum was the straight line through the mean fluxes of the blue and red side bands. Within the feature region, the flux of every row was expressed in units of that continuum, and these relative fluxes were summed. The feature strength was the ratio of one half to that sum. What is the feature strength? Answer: 0.125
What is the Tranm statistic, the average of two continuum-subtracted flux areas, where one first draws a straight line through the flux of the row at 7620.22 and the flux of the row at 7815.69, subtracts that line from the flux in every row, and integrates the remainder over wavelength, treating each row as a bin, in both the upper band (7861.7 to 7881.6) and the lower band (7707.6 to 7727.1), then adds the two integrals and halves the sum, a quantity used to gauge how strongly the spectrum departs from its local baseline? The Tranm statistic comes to 16.9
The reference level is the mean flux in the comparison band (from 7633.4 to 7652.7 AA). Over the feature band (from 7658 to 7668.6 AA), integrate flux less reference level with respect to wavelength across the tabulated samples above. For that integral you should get -2.0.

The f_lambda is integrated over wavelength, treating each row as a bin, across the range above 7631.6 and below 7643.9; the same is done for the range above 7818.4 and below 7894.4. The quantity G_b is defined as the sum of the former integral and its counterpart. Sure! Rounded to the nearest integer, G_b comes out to 1485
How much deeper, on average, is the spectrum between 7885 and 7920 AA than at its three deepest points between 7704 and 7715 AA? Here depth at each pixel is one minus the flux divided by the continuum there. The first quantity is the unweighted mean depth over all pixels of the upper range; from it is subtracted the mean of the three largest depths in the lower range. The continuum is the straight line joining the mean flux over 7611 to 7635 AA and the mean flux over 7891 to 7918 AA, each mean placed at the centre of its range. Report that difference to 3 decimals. -0.046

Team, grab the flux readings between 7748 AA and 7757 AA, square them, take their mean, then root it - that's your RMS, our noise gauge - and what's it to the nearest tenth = 17.6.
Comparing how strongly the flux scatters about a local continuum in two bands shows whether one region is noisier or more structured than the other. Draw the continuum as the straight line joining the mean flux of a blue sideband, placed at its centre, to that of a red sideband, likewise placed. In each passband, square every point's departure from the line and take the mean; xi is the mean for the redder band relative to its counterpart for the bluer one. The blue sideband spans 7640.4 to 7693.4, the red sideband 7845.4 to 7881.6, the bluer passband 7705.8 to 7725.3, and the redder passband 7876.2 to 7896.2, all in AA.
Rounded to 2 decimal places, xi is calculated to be 0.74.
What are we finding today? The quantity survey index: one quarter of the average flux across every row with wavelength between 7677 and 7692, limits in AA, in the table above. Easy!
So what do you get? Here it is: 4.30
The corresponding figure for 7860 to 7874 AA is 4.24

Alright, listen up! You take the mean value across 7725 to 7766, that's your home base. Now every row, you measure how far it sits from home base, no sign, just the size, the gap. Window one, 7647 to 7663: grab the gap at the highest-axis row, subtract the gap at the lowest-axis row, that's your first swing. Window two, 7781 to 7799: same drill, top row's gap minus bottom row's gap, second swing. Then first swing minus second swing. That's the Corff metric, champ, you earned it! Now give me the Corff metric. 1.2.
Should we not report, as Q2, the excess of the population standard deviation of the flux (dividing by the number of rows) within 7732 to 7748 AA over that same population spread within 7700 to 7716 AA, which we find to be -0.55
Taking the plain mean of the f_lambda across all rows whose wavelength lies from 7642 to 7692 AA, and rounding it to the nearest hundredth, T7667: 17.05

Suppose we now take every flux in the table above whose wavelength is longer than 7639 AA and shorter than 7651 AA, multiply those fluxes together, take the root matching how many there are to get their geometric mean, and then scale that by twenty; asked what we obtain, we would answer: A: 341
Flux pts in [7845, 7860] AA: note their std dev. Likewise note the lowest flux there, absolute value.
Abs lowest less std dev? 15.0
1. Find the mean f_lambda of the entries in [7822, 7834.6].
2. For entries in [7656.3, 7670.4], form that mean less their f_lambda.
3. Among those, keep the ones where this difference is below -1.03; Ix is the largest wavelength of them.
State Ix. 7664.21 AA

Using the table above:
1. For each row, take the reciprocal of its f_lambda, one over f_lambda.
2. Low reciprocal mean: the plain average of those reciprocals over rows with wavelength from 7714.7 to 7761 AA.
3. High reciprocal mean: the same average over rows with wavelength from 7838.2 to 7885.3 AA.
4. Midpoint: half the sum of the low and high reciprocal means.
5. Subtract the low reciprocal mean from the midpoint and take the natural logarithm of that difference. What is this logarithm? -7.4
